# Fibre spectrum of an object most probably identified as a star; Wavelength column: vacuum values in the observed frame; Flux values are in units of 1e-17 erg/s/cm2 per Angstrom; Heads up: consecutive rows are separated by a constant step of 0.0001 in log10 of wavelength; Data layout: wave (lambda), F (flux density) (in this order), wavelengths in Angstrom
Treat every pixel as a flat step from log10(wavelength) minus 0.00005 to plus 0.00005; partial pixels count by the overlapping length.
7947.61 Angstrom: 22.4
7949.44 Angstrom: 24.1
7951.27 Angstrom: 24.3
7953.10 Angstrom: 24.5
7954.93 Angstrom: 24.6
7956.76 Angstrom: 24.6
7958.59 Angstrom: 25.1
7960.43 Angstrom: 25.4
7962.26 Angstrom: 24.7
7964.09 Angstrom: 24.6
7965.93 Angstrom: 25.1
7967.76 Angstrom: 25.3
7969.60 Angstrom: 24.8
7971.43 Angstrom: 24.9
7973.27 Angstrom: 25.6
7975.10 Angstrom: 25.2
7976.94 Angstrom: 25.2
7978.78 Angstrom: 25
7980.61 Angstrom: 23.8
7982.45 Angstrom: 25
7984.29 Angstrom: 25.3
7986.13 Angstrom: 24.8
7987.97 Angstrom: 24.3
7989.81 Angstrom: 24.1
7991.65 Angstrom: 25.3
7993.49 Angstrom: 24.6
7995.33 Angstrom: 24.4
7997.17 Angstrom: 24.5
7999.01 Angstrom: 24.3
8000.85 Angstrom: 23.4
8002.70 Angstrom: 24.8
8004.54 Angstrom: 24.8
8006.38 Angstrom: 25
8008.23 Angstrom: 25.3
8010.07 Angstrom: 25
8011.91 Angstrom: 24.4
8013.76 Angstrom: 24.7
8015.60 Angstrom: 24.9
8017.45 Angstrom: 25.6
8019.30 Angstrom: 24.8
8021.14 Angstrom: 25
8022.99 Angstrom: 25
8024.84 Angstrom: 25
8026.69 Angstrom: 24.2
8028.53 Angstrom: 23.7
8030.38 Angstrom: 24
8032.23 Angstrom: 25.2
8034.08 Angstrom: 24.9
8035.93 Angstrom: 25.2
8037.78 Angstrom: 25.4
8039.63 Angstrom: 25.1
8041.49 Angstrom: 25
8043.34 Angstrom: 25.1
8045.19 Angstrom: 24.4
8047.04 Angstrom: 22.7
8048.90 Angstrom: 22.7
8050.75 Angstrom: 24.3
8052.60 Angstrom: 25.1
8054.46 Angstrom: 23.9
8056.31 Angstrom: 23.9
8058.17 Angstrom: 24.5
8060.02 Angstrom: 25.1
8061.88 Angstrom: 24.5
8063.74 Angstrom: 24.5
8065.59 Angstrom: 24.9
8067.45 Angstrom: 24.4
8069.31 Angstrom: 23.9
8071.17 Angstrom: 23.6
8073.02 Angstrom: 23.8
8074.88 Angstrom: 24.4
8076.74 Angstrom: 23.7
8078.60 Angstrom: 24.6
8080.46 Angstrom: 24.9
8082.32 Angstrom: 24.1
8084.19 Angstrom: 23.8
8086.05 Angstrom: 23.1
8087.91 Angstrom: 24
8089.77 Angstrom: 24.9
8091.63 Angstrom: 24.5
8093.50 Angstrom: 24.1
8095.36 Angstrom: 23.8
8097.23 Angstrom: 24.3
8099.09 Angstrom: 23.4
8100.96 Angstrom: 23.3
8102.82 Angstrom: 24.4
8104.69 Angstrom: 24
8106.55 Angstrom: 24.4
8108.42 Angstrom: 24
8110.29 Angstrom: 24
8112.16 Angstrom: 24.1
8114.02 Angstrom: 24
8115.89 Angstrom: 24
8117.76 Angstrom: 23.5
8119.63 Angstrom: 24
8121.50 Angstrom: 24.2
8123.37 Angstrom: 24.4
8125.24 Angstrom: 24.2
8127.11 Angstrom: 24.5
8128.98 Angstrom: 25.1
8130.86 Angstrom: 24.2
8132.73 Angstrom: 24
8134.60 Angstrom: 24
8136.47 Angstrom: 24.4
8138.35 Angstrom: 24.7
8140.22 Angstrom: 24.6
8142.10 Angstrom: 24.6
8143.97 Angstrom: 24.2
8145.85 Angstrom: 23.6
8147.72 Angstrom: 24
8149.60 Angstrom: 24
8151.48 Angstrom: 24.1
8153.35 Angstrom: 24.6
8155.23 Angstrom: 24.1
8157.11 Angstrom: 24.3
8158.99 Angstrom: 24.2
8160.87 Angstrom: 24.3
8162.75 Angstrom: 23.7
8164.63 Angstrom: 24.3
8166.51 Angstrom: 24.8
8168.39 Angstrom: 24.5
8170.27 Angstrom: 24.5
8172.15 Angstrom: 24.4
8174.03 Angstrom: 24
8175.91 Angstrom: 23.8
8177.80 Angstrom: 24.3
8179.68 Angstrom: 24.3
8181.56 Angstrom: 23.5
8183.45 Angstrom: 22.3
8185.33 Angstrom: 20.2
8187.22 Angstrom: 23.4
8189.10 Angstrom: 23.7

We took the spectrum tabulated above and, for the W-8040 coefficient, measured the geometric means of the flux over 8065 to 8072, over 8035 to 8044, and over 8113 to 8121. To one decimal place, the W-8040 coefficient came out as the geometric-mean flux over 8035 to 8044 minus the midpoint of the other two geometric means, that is 1.1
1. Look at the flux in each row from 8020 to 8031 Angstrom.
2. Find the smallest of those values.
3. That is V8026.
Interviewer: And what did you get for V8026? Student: 23.7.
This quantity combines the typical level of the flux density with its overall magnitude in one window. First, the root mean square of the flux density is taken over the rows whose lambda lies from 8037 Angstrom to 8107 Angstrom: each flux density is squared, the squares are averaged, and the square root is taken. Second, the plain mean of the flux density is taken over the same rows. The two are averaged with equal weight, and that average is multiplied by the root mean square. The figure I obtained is 587.1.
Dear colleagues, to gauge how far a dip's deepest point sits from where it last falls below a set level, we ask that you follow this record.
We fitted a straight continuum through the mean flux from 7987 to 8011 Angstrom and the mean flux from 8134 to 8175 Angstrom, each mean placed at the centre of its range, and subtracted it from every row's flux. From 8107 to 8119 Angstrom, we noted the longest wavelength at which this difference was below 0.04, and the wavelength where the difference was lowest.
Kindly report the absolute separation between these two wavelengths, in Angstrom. 0.0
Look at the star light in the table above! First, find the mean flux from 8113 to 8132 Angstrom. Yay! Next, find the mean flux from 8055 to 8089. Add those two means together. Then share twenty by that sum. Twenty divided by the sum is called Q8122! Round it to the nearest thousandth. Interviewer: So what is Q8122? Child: 0.413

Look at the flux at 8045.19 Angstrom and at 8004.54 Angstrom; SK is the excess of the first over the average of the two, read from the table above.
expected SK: -0.2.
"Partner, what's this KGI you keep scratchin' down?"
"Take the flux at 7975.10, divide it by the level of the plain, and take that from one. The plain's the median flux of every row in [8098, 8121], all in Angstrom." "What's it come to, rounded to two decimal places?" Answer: -0.05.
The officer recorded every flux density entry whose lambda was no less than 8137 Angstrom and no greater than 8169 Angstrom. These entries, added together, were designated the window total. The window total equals 413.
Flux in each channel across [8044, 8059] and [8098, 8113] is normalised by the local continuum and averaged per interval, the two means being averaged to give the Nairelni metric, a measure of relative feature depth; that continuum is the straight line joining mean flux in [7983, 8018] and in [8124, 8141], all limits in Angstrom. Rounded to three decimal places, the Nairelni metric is 0.976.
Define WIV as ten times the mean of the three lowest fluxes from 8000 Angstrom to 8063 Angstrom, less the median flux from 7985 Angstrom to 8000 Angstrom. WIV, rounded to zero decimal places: 205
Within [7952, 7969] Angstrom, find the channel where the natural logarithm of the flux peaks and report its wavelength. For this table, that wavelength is 7960.43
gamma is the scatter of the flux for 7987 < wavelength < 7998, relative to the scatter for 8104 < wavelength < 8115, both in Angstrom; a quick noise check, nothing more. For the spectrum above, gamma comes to 2.6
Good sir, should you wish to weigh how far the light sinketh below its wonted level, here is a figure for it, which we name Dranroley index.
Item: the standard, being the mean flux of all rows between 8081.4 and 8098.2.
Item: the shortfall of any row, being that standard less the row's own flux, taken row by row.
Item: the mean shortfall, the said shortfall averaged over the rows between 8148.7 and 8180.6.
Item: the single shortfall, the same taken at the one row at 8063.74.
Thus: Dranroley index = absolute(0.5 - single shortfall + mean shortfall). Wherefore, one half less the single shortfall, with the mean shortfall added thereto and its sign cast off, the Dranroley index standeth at 0.75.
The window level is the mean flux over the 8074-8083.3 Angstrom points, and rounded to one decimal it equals 24.3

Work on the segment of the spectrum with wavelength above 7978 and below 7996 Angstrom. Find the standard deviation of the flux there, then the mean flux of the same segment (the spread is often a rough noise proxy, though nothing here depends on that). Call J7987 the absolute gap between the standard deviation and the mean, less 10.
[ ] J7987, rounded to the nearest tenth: 14.2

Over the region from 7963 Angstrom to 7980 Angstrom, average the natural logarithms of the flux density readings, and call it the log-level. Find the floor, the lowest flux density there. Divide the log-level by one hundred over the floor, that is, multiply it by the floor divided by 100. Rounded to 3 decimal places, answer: 0.793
